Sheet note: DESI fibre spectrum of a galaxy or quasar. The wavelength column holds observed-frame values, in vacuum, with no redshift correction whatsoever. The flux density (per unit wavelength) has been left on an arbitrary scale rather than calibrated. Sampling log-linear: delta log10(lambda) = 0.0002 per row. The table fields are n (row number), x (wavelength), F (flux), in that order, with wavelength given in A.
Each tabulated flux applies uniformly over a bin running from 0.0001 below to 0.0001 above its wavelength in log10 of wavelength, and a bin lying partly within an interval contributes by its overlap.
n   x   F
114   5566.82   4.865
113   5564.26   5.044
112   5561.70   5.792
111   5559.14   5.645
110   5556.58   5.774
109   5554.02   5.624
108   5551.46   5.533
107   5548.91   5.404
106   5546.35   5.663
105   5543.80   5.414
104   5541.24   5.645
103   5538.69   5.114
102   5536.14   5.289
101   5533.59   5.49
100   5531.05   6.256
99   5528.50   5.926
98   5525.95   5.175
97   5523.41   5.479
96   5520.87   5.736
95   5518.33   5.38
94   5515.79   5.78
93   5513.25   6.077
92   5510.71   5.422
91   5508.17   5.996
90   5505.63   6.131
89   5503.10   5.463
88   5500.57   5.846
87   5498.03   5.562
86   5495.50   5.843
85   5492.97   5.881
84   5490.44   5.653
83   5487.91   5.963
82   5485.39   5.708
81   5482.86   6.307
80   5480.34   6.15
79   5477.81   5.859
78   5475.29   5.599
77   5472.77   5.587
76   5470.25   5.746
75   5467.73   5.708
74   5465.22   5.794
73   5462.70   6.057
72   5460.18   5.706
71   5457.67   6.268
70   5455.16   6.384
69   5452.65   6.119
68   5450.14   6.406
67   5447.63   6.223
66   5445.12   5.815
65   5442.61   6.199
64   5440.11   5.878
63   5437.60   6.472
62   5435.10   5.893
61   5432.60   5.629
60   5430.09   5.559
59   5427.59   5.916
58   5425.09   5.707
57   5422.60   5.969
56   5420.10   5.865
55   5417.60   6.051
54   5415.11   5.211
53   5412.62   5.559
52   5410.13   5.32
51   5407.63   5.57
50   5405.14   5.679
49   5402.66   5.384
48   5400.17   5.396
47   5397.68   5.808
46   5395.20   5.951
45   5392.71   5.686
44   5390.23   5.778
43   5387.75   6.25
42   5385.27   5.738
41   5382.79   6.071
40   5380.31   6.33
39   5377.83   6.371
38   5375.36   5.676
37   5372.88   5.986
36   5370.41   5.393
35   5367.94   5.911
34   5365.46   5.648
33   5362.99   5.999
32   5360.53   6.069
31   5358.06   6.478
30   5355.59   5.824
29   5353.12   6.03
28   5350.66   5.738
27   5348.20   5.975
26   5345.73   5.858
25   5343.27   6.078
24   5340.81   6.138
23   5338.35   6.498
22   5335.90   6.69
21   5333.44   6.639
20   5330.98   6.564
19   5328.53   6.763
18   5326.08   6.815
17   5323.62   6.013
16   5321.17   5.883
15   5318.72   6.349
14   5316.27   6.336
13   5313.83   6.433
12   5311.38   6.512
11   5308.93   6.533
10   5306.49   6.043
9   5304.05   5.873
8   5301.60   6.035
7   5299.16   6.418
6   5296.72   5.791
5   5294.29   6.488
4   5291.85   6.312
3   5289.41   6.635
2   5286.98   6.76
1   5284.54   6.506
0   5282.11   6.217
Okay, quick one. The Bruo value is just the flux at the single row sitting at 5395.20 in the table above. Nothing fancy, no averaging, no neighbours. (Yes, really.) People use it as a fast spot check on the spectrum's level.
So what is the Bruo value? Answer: 5.951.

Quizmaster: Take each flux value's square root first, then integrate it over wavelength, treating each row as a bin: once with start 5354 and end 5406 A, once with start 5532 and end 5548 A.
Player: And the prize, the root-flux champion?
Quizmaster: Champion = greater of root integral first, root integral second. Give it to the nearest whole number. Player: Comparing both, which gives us 126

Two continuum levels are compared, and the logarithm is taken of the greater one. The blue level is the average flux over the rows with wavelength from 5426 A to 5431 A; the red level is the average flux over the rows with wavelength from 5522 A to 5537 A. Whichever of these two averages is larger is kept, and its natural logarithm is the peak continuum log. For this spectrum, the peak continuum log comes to 1.75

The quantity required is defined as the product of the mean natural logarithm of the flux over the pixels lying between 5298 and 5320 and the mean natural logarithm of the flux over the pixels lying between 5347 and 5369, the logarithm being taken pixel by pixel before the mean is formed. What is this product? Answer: 3.28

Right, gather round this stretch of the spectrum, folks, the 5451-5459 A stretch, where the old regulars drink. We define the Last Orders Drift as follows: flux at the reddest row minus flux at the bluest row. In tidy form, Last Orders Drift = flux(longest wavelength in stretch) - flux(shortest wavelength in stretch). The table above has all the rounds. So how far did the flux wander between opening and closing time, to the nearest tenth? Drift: 0.1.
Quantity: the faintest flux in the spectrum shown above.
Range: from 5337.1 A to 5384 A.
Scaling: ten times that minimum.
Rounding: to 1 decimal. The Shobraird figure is 53.9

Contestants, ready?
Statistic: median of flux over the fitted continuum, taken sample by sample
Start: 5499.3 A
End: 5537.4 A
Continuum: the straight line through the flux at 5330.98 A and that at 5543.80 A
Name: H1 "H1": 1.04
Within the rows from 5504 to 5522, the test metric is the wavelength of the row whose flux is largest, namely 5505.63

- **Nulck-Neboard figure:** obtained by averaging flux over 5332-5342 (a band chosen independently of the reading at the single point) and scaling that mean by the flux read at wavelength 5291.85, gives 41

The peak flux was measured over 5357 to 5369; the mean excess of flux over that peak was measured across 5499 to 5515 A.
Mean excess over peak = -0.66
